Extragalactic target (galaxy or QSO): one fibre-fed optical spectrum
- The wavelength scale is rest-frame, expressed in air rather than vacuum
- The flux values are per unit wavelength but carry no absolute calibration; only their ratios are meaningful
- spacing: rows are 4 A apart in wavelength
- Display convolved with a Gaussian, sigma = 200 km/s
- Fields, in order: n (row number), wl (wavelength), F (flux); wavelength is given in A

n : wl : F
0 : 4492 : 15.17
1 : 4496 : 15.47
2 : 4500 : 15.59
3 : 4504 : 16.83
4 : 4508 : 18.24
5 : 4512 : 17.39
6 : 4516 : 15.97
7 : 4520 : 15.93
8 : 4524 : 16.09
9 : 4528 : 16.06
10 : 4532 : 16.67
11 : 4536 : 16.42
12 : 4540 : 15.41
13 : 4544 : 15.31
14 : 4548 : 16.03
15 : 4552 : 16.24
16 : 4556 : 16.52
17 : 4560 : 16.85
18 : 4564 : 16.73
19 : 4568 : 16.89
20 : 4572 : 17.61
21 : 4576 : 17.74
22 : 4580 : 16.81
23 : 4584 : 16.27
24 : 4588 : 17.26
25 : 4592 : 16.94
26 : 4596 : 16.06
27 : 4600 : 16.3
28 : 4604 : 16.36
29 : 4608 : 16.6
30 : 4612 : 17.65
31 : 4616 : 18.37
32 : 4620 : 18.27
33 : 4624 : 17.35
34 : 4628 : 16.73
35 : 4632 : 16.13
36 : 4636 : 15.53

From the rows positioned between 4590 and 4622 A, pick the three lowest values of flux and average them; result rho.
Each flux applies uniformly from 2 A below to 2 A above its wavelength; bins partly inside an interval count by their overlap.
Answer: 16.2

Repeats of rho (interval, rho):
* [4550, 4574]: 16.5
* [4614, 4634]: 16.7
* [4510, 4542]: 15.8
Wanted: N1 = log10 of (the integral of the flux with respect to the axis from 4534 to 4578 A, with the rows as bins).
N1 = 2.86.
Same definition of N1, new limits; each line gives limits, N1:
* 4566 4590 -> 2.61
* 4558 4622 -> 3.04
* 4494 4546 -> 2.93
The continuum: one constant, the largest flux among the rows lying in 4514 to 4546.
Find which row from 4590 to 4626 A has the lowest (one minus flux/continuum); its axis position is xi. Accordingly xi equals 4616 A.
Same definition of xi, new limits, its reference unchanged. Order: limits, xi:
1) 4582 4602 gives 4588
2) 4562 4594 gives 4576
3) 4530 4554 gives 4532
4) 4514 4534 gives 4532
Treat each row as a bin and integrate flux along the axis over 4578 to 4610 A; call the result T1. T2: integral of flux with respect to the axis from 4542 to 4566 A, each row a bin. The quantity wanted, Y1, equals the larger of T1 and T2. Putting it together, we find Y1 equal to 530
